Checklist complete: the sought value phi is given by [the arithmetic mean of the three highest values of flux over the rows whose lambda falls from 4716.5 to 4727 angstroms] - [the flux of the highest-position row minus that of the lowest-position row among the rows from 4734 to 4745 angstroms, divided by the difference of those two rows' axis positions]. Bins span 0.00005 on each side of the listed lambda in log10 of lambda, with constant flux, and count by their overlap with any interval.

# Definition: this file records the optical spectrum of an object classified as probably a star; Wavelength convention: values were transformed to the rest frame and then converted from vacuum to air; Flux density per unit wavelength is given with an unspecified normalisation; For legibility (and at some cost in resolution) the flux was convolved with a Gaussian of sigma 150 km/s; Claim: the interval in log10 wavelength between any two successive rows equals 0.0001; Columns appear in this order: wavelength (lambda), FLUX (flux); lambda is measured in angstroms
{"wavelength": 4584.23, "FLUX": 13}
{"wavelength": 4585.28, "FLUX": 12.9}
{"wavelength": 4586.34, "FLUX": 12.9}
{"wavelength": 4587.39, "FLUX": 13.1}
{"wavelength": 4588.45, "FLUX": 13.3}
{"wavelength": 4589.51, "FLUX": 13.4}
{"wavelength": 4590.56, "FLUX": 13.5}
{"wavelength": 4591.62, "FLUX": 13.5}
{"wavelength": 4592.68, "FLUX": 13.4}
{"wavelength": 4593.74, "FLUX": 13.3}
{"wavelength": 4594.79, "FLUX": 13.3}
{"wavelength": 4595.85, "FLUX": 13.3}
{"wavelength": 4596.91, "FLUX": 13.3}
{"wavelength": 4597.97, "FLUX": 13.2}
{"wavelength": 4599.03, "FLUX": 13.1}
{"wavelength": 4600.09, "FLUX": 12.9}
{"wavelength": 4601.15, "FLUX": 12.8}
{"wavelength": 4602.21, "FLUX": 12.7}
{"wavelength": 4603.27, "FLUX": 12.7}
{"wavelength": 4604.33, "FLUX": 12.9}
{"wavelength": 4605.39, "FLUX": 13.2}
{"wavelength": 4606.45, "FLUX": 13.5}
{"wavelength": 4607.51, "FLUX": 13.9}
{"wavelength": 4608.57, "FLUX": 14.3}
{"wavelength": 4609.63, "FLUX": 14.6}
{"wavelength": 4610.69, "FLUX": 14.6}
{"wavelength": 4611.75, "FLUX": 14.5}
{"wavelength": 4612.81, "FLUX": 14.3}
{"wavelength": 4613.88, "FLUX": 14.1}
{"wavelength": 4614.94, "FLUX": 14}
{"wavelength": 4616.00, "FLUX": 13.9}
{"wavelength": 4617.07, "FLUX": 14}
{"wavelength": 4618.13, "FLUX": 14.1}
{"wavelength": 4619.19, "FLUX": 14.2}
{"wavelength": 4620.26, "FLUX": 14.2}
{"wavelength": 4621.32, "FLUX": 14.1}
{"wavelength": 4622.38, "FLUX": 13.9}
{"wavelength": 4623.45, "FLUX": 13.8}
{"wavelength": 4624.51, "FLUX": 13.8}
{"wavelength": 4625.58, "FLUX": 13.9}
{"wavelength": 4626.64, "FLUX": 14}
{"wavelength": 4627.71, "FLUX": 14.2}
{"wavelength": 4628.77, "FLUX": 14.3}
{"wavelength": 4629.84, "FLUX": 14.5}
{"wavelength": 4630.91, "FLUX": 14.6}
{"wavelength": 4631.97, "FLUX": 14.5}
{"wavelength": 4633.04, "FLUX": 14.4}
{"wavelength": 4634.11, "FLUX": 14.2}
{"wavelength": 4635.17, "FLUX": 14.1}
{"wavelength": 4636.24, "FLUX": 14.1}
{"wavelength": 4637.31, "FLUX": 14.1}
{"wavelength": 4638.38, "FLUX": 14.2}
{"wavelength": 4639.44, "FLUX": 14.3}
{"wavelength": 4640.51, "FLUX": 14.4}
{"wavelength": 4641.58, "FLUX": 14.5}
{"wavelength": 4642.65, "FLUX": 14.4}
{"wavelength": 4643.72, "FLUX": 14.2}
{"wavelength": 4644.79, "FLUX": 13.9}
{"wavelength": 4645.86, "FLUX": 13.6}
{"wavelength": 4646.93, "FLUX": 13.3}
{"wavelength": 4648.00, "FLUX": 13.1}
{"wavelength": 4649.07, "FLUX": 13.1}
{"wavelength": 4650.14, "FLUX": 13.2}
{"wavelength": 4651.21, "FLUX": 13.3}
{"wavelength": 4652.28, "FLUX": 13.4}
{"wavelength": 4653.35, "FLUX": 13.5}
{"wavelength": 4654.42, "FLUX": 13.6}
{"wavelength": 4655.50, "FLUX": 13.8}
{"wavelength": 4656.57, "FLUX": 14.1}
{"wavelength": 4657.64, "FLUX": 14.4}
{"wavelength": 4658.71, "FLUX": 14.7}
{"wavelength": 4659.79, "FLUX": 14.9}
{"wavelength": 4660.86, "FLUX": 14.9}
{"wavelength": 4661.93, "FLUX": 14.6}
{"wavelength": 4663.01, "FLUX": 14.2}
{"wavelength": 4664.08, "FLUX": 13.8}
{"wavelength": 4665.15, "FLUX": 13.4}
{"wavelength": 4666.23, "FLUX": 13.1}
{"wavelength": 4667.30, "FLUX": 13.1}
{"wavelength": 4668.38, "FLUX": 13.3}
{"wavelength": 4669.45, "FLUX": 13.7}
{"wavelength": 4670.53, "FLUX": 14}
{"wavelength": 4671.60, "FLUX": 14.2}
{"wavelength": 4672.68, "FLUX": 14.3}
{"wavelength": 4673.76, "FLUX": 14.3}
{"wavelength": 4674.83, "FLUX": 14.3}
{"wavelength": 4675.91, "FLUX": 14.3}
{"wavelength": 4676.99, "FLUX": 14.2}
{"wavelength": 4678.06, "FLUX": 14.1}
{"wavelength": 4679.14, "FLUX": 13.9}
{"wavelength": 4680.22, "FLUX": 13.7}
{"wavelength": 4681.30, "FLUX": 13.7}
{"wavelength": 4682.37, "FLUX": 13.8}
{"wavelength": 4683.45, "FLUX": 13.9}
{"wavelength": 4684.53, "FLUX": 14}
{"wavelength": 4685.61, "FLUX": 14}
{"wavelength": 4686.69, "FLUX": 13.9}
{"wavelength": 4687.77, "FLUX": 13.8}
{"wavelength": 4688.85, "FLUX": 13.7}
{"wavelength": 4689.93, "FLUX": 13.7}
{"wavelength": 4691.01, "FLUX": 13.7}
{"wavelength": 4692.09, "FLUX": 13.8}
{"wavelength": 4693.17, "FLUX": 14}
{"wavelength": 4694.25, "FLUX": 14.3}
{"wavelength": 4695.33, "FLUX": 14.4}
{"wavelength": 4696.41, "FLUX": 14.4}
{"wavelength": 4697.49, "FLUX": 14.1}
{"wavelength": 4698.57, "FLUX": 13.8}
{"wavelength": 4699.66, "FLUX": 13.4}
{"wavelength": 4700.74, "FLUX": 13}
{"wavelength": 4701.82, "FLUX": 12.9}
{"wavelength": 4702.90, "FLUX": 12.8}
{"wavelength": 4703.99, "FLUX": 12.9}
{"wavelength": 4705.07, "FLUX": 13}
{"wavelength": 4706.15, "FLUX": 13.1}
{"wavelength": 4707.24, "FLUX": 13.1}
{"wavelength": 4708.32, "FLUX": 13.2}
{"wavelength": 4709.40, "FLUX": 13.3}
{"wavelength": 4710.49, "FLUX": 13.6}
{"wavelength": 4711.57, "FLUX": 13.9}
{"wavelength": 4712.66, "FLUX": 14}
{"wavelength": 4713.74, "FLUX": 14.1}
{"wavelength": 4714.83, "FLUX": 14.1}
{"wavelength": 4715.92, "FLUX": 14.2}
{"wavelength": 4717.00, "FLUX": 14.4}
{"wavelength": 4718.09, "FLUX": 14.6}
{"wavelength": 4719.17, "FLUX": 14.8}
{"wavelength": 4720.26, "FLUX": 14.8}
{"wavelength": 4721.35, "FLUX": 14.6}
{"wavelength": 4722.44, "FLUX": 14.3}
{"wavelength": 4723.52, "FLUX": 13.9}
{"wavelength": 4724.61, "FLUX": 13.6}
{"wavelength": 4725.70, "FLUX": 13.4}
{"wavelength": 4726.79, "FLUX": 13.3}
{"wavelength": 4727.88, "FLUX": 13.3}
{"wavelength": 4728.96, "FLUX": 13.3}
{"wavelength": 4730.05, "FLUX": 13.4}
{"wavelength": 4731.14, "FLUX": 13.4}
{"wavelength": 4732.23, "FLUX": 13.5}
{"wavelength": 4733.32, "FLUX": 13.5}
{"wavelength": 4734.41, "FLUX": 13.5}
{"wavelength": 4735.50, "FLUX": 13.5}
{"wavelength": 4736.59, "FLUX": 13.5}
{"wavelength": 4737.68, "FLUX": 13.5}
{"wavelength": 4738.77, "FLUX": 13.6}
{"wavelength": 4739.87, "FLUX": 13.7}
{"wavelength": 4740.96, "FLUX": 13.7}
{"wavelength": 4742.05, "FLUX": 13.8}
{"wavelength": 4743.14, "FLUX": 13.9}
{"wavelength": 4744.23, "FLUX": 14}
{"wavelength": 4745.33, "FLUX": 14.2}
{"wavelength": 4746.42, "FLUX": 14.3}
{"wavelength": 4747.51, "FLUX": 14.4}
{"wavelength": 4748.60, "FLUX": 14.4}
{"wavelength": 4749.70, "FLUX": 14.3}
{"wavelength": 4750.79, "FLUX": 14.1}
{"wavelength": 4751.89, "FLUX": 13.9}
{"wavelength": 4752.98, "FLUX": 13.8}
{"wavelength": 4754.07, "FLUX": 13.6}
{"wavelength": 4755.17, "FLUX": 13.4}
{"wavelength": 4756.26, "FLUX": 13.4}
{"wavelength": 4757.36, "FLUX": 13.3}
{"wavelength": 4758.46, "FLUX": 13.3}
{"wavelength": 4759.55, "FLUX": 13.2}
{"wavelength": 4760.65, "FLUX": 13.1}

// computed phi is 14.7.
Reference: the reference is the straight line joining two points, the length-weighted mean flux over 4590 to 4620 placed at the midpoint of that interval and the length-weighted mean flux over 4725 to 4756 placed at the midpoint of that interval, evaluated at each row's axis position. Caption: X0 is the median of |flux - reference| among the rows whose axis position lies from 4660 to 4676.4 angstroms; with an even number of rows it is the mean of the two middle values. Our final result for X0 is 0.56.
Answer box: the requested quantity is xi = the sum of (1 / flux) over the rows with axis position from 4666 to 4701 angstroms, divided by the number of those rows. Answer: 0.0721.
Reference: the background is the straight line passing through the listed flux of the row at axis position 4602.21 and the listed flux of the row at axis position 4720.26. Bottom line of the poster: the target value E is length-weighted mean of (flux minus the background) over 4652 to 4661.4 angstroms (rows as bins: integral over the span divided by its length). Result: 0.5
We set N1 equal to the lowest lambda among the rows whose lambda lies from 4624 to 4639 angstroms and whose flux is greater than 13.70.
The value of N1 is 4624.51 angstroms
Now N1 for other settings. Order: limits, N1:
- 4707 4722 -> 4711.57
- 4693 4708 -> 4693.17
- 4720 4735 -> 4720.26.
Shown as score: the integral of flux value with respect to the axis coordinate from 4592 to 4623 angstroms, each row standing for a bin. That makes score 424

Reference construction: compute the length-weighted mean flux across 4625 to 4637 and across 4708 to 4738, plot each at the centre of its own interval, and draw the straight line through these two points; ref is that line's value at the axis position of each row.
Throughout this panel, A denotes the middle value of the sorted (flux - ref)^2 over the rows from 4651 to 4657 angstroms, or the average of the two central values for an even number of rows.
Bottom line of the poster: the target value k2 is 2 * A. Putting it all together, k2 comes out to 0.7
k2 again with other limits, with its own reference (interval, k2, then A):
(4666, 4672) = 0.7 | 0.4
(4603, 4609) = 2.1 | 1.0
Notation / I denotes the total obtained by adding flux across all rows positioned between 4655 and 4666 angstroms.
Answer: 143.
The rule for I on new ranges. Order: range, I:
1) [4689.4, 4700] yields 140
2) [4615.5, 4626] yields 140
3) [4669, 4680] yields 141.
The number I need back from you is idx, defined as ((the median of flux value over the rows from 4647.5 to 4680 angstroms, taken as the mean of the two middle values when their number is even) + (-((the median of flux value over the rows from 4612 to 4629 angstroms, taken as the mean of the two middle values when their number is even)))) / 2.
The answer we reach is -0.05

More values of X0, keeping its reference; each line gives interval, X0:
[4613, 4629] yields 0.38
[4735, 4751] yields 0.22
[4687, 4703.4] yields 0.32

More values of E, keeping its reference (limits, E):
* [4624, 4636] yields 1.0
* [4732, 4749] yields -1.3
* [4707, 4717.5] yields -0.9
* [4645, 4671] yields 0.1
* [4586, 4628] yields 0.9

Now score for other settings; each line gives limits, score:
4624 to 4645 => 299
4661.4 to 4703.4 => 581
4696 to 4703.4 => 100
